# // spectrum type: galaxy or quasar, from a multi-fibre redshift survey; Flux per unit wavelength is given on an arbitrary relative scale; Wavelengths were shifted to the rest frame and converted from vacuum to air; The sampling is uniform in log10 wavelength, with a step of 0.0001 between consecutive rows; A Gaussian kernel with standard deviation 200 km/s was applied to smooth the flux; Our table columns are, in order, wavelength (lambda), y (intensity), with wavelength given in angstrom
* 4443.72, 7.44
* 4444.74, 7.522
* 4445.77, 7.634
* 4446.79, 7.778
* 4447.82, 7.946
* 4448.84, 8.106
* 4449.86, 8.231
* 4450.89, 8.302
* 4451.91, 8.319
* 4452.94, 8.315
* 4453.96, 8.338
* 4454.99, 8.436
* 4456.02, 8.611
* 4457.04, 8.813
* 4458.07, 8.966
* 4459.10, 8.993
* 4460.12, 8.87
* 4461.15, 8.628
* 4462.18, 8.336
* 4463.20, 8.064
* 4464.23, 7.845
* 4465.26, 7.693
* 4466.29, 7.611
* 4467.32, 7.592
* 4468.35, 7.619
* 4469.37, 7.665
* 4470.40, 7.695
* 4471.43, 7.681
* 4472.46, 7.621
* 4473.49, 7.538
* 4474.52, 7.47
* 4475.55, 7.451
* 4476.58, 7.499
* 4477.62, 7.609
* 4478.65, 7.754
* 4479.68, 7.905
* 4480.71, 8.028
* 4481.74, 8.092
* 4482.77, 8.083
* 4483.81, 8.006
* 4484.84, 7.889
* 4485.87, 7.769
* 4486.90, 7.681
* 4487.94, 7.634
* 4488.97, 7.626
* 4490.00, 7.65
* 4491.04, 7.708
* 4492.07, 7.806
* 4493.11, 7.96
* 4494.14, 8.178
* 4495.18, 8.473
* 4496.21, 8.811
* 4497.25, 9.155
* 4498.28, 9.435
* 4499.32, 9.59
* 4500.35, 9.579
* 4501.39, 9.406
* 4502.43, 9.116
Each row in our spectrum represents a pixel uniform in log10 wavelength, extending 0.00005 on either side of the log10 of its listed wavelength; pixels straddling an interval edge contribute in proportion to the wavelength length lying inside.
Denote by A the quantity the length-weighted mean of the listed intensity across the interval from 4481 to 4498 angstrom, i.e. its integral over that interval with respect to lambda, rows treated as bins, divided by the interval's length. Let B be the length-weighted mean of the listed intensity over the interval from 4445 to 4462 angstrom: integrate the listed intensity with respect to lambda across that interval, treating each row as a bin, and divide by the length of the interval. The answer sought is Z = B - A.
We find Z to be 0.3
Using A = 8.05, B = 8.38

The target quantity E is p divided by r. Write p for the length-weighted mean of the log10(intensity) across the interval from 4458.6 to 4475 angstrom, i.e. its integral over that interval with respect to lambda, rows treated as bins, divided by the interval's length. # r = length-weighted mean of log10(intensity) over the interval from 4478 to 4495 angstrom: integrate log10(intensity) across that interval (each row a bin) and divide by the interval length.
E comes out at 1.00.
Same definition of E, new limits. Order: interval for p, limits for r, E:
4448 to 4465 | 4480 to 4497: 1.03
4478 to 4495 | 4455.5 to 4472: 0.98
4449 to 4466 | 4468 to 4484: 1.04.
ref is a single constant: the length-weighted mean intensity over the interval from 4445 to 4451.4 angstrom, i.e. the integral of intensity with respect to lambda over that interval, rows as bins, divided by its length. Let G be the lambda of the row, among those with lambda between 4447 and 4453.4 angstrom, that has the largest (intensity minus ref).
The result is 4451.91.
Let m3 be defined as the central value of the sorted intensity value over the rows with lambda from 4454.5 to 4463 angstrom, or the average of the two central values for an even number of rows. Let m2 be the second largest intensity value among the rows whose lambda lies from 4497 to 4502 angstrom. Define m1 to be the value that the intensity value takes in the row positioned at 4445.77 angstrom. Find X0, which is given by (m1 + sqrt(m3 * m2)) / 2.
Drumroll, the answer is 8.39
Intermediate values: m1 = 7.634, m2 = 9.579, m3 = 8.7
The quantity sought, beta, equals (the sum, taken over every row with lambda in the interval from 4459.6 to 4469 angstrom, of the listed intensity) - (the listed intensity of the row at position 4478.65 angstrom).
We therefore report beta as 65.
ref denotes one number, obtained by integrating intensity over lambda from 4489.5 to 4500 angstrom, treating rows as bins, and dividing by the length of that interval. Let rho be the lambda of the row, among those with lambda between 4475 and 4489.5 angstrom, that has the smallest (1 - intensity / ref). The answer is 4481.74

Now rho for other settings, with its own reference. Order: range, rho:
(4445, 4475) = 4459.10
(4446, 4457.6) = 4457.04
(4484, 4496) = 4495.18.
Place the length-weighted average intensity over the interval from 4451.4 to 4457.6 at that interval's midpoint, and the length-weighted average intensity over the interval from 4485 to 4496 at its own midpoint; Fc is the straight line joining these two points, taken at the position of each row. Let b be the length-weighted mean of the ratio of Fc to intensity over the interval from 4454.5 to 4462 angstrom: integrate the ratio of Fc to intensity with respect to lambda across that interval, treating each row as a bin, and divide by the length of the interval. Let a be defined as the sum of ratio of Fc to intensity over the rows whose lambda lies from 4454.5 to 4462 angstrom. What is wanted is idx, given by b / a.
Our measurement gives 0.14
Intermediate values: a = 7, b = 0.96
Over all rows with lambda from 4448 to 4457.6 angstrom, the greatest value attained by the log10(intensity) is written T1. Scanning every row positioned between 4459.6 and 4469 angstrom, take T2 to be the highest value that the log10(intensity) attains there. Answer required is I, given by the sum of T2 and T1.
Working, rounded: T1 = 0.95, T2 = 0.95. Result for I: 1.89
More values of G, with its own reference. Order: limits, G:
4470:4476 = 4470.40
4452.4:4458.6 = 4458.07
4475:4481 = 4480.71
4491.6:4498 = 4497.25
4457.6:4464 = 4459.10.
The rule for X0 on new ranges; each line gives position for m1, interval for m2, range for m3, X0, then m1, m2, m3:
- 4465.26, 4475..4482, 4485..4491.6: 7.77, 7.693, 8.028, 7.7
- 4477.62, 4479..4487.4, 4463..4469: 7.74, 7.609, 8.083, 7.7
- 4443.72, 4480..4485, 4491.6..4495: 7.73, 7.44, 8.083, 8.0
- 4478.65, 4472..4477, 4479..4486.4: 7.76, 7.754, 7.538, 8.0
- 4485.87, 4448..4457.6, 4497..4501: 8.41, 7.769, 8.611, 9.5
